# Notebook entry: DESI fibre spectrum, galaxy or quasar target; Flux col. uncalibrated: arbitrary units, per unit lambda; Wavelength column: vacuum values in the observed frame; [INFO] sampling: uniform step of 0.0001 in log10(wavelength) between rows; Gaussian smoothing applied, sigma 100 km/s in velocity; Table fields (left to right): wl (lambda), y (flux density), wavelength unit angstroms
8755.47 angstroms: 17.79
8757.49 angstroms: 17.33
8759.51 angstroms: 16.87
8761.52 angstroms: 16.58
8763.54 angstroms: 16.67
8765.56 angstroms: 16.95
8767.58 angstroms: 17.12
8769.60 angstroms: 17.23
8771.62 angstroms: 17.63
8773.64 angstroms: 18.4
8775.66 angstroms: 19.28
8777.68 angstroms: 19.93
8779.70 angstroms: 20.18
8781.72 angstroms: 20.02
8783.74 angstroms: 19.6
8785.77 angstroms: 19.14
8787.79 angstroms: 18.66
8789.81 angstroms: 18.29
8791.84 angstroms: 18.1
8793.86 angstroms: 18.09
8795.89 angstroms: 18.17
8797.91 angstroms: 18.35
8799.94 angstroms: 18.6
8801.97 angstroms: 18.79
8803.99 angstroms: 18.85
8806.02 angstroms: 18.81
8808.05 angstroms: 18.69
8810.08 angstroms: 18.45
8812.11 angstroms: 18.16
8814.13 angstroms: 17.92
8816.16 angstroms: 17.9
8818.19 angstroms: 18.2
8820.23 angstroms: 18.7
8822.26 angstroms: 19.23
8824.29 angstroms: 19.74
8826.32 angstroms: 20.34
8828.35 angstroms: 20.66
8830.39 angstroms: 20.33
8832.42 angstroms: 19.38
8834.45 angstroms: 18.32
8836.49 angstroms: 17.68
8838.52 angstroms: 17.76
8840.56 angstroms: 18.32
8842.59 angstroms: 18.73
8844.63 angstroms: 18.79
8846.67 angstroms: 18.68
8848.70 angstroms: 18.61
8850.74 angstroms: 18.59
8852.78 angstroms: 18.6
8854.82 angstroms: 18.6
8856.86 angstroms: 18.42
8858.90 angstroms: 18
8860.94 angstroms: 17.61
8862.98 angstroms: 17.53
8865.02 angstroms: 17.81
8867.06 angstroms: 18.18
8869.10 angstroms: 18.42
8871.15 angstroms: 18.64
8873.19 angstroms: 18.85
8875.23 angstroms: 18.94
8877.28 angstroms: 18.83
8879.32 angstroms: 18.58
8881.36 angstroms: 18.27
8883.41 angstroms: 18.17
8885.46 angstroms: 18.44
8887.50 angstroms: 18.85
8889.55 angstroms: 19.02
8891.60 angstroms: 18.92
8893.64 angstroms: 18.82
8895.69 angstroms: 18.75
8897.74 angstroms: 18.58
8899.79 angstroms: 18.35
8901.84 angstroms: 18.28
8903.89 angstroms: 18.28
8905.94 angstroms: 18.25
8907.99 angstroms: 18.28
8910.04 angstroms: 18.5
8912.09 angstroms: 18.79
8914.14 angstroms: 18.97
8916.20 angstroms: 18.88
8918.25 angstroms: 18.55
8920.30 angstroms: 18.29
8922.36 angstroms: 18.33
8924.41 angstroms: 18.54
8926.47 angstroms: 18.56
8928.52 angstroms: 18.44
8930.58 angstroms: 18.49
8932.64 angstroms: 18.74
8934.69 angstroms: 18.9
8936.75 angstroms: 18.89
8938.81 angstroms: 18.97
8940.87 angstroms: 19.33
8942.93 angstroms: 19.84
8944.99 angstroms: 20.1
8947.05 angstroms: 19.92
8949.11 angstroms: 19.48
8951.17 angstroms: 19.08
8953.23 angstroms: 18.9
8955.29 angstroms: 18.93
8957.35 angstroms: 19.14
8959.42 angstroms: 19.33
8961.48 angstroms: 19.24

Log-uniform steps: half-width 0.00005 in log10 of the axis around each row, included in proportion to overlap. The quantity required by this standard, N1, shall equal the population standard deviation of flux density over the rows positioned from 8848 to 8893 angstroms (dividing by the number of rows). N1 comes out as 0.4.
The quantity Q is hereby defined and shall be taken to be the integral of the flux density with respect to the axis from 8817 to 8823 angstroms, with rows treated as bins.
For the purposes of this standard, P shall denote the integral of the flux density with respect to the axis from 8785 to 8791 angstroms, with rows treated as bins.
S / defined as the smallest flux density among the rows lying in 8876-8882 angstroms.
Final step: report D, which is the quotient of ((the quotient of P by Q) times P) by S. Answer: 6.14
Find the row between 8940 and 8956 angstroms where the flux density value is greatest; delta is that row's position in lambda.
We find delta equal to 8944.99 angstroms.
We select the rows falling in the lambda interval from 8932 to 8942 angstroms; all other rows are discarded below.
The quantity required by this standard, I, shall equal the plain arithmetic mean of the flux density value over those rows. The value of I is 19.0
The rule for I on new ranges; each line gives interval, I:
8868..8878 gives 18.7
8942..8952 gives 19.7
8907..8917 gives 18.7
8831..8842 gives 18.3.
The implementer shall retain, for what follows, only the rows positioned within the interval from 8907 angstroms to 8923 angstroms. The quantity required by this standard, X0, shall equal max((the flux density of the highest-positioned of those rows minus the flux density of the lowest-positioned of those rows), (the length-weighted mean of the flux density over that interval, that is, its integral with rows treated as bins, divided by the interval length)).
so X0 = 18.6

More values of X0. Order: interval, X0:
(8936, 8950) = 19.5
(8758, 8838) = 18.6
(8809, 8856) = 18.8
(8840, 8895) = 18.5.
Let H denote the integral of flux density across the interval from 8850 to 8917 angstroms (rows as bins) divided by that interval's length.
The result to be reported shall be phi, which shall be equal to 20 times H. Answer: 370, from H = 18.5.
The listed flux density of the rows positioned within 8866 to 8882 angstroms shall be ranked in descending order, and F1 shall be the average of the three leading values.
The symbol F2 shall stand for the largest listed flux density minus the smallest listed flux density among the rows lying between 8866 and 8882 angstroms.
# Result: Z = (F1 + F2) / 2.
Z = 9.8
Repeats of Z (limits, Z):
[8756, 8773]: 9.2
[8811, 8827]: 11.1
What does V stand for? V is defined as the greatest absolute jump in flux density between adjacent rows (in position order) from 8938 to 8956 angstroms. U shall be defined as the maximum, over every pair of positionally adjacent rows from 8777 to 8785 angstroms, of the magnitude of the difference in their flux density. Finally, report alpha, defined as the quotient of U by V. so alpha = 0.8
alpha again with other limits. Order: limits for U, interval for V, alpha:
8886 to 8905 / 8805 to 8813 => 0.8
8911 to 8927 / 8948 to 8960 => 0.8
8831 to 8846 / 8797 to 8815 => 3.7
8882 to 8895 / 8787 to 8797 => 1.1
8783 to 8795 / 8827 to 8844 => 0.5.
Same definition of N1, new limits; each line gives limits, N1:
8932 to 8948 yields 0.5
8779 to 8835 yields 0.8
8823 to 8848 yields 1.0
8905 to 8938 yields 0.2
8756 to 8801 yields 1.1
